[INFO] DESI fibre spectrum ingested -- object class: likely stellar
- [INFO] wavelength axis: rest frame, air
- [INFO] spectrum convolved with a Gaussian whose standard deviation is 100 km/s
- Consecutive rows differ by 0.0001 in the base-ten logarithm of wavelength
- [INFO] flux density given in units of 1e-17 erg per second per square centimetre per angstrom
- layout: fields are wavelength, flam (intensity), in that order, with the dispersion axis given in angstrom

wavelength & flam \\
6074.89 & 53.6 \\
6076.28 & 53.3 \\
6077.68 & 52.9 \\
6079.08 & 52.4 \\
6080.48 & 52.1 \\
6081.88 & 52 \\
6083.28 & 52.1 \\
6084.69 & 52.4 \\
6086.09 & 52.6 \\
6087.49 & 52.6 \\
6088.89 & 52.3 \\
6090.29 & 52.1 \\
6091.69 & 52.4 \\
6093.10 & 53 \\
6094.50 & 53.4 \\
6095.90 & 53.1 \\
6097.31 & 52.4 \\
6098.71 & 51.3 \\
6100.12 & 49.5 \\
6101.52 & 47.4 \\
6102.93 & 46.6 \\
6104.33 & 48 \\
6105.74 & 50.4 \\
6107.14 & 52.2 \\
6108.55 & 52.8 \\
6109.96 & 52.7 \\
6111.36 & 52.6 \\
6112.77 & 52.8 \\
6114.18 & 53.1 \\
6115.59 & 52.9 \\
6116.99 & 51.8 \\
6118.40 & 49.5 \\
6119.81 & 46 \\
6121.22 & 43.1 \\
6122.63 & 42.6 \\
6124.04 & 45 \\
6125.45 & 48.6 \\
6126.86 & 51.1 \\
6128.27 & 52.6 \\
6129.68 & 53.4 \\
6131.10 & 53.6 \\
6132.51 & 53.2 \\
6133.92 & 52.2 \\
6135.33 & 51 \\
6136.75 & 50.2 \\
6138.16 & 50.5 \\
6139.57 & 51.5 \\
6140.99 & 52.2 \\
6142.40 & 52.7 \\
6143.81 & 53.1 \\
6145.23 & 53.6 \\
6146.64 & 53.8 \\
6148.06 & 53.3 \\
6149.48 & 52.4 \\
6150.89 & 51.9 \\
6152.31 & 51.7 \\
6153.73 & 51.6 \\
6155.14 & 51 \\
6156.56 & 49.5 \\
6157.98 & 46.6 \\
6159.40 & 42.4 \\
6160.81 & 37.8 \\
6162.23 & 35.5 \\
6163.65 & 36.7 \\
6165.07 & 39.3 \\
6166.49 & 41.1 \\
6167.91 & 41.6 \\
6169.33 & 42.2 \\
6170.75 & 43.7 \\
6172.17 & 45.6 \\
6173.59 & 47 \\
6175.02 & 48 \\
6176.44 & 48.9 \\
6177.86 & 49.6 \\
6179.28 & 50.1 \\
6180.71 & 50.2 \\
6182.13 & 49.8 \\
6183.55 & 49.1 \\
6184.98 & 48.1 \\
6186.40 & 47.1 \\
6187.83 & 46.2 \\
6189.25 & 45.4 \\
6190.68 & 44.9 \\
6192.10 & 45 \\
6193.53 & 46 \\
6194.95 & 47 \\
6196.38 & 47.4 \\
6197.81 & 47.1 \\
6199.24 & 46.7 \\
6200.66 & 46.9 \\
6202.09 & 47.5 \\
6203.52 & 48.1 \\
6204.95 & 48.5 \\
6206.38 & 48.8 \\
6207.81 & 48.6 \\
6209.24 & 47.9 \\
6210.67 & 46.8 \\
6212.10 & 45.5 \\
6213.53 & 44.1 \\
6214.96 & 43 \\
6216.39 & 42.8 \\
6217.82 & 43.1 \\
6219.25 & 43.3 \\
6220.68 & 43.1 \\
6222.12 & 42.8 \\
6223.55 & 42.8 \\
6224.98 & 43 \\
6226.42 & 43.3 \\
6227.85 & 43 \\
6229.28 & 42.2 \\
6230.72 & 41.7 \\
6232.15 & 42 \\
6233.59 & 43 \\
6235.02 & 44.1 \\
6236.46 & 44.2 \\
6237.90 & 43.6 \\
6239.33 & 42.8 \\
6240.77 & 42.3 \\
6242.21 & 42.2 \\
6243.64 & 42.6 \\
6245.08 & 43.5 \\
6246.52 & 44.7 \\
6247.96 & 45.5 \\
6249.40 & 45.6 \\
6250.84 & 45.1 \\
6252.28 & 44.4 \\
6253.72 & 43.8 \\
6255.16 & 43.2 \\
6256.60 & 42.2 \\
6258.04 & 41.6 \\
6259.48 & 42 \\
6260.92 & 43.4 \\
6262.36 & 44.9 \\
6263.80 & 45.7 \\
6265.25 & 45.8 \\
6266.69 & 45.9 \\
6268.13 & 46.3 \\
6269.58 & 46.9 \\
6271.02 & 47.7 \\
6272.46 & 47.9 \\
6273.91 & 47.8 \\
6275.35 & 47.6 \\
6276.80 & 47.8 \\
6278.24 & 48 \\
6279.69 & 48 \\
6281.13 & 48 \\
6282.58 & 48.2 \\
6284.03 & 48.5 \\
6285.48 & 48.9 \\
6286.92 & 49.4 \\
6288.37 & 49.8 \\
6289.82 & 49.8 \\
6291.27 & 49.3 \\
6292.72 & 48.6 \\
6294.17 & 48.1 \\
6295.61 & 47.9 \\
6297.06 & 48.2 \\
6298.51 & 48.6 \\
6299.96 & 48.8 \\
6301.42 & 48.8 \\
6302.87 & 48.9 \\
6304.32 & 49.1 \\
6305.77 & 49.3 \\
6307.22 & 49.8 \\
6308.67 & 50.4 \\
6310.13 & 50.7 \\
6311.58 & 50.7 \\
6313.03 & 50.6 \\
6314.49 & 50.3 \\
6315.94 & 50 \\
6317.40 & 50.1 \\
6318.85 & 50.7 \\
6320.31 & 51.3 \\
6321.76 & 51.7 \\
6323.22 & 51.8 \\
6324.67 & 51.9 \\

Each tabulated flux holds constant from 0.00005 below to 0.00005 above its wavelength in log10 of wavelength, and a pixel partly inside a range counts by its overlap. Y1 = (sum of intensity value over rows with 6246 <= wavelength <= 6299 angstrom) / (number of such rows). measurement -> 47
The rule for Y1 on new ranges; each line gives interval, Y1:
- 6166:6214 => 47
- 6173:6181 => 49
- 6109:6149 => 51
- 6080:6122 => 51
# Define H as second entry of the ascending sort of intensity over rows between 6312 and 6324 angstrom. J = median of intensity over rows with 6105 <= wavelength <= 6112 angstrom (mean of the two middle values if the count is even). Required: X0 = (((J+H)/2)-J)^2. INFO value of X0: 1.6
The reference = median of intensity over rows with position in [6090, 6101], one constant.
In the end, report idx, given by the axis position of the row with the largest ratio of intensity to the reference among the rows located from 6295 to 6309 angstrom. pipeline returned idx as 6308.67 angstrom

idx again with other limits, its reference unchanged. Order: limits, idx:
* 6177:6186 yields 6180.71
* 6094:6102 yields 6094.50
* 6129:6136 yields 6131.10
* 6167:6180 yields 6179.28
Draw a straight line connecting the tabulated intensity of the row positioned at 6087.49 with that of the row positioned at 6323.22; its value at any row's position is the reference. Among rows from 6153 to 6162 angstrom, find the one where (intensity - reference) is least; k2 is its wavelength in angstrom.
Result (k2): 6160.81 angstrom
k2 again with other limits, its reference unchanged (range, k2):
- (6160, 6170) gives 6162.23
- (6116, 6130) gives 6122.63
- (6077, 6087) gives 6081.88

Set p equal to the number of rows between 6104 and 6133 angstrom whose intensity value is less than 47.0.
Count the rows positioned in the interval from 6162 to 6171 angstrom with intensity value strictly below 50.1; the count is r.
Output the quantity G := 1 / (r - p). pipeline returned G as 0.33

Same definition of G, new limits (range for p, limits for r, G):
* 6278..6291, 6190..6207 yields 0.08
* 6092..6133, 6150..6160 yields -0.50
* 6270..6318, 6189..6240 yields 0.03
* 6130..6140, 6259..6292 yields 0.04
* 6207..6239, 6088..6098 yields -0.05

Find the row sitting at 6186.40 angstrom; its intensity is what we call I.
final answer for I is 47.1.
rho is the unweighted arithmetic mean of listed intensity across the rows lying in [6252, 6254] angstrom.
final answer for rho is 44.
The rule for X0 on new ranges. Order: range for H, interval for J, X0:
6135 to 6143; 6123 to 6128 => 0.9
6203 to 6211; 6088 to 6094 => 5.0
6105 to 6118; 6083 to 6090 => 0.1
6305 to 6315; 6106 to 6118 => 2.2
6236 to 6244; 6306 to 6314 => 17.2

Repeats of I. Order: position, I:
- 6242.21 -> 42.2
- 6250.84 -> 45.1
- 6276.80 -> 47.8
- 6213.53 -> 44.1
